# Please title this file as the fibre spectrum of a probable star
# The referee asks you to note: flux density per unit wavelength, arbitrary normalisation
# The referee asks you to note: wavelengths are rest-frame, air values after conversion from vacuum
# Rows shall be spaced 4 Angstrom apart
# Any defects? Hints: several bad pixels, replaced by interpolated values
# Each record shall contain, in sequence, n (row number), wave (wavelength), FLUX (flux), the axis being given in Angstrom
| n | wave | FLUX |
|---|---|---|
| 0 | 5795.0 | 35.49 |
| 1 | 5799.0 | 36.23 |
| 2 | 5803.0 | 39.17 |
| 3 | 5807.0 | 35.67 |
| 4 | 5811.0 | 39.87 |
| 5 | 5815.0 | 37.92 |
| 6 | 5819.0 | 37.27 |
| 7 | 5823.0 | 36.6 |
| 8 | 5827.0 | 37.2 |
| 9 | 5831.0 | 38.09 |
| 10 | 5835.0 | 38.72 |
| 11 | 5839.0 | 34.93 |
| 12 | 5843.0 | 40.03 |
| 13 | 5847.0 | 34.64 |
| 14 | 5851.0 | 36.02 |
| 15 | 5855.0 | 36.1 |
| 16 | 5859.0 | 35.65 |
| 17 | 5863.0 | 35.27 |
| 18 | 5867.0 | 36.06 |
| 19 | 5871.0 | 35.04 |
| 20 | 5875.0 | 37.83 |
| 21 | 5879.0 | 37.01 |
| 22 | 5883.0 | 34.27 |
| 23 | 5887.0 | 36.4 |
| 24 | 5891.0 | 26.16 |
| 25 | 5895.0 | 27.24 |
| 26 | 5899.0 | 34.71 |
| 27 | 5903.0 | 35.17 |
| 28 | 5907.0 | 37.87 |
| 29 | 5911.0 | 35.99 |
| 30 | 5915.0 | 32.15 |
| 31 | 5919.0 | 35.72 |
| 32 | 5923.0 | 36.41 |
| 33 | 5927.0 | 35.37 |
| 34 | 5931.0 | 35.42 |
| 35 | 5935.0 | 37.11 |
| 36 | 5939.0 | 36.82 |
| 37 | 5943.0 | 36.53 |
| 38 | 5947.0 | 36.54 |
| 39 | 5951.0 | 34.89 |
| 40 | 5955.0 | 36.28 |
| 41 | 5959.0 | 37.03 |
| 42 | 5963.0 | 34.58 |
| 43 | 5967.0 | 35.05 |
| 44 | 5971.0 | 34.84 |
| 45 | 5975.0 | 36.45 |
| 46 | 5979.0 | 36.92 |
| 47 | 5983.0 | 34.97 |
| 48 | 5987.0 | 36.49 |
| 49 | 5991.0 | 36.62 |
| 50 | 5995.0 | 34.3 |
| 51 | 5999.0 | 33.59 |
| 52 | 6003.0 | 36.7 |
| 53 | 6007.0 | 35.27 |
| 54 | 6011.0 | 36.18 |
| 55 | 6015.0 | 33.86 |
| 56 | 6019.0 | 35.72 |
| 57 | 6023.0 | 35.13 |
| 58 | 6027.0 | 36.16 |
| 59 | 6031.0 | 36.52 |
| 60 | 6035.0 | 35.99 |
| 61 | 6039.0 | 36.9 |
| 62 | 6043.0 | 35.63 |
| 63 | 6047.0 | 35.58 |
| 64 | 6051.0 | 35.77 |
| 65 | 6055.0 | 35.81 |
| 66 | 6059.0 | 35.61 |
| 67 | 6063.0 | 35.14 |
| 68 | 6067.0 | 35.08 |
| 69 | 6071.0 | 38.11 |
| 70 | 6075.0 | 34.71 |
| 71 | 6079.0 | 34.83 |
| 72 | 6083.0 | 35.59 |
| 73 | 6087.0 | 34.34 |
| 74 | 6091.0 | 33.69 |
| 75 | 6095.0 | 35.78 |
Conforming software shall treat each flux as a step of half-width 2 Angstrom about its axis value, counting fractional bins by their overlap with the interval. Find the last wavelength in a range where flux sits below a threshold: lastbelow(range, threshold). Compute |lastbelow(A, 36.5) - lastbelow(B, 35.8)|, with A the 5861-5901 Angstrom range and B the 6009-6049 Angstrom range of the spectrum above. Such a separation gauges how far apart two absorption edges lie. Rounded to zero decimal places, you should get 148 Angstrom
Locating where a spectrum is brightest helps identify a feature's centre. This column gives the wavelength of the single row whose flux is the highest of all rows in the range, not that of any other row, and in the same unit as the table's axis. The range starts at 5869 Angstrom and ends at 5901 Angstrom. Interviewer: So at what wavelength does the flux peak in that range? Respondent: 5875.0 Angstrom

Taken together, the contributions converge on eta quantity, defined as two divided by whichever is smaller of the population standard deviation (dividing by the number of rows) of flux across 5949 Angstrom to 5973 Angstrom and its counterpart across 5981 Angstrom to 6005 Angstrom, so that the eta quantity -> 2.2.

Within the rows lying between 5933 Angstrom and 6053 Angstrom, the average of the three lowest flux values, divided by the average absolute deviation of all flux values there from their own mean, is 42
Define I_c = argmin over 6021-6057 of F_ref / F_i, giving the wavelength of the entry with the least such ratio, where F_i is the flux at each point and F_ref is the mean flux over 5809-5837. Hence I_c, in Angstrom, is 6039.0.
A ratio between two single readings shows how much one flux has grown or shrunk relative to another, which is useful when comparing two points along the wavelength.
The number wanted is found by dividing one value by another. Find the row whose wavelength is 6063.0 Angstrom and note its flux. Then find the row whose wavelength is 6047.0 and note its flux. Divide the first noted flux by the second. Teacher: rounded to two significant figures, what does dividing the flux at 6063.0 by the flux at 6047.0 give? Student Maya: 0.99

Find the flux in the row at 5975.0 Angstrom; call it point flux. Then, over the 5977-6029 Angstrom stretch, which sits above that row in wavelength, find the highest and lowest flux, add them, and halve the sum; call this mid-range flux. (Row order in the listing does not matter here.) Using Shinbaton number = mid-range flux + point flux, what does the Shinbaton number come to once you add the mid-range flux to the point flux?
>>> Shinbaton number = 71.7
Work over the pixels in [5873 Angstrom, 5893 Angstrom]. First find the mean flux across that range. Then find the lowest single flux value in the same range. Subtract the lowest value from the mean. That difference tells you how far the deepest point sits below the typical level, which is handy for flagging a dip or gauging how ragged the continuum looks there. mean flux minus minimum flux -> 8.2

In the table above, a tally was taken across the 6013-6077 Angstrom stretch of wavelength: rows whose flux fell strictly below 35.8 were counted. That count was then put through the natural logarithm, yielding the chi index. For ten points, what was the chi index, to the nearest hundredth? 2.30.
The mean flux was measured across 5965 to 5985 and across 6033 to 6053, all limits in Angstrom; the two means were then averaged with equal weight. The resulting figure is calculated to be 35.8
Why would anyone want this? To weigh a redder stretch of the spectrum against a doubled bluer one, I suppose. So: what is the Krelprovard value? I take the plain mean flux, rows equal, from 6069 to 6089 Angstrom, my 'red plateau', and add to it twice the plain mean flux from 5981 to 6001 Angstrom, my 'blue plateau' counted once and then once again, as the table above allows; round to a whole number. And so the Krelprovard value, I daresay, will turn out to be 106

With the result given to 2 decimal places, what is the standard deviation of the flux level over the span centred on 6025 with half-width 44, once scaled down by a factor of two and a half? 0.35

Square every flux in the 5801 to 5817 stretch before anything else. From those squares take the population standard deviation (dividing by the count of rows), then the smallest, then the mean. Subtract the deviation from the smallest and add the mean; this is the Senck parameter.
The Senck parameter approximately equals 2610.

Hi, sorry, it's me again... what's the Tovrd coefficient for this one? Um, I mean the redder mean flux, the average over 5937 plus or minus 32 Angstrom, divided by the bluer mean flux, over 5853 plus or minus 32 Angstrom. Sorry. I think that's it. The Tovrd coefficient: 0.983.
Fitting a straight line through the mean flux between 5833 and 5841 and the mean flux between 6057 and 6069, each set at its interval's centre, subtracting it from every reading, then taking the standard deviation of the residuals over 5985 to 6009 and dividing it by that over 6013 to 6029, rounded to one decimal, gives 1.3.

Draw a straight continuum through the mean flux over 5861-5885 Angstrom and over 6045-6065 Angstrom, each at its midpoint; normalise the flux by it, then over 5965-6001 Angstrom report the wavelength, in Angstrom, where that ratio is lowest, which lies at 5999.0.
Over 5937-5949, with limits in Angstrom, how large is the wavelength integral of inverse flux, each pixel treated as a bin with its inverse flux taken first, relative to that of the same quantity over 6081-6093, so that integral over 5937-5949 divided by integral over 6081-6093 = 0.94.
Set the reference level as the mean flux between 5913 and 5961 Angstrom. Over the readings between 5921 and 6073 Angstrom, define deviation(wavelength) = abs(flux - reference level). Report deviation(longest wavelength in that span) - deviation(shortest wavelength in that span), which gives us 1.7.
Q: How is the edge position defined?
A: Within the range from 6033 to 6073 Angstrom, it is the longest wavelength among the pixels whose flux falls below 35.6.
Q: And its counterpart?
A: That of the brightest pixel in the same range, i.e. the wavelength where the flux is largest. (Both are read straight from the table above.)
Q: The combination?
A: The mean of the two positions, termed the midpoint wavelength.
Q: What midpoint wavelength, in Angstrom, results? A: 6069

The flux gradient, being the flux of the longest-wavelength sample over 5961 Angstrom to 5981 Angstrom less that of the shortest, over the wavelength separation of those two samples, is 0.15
